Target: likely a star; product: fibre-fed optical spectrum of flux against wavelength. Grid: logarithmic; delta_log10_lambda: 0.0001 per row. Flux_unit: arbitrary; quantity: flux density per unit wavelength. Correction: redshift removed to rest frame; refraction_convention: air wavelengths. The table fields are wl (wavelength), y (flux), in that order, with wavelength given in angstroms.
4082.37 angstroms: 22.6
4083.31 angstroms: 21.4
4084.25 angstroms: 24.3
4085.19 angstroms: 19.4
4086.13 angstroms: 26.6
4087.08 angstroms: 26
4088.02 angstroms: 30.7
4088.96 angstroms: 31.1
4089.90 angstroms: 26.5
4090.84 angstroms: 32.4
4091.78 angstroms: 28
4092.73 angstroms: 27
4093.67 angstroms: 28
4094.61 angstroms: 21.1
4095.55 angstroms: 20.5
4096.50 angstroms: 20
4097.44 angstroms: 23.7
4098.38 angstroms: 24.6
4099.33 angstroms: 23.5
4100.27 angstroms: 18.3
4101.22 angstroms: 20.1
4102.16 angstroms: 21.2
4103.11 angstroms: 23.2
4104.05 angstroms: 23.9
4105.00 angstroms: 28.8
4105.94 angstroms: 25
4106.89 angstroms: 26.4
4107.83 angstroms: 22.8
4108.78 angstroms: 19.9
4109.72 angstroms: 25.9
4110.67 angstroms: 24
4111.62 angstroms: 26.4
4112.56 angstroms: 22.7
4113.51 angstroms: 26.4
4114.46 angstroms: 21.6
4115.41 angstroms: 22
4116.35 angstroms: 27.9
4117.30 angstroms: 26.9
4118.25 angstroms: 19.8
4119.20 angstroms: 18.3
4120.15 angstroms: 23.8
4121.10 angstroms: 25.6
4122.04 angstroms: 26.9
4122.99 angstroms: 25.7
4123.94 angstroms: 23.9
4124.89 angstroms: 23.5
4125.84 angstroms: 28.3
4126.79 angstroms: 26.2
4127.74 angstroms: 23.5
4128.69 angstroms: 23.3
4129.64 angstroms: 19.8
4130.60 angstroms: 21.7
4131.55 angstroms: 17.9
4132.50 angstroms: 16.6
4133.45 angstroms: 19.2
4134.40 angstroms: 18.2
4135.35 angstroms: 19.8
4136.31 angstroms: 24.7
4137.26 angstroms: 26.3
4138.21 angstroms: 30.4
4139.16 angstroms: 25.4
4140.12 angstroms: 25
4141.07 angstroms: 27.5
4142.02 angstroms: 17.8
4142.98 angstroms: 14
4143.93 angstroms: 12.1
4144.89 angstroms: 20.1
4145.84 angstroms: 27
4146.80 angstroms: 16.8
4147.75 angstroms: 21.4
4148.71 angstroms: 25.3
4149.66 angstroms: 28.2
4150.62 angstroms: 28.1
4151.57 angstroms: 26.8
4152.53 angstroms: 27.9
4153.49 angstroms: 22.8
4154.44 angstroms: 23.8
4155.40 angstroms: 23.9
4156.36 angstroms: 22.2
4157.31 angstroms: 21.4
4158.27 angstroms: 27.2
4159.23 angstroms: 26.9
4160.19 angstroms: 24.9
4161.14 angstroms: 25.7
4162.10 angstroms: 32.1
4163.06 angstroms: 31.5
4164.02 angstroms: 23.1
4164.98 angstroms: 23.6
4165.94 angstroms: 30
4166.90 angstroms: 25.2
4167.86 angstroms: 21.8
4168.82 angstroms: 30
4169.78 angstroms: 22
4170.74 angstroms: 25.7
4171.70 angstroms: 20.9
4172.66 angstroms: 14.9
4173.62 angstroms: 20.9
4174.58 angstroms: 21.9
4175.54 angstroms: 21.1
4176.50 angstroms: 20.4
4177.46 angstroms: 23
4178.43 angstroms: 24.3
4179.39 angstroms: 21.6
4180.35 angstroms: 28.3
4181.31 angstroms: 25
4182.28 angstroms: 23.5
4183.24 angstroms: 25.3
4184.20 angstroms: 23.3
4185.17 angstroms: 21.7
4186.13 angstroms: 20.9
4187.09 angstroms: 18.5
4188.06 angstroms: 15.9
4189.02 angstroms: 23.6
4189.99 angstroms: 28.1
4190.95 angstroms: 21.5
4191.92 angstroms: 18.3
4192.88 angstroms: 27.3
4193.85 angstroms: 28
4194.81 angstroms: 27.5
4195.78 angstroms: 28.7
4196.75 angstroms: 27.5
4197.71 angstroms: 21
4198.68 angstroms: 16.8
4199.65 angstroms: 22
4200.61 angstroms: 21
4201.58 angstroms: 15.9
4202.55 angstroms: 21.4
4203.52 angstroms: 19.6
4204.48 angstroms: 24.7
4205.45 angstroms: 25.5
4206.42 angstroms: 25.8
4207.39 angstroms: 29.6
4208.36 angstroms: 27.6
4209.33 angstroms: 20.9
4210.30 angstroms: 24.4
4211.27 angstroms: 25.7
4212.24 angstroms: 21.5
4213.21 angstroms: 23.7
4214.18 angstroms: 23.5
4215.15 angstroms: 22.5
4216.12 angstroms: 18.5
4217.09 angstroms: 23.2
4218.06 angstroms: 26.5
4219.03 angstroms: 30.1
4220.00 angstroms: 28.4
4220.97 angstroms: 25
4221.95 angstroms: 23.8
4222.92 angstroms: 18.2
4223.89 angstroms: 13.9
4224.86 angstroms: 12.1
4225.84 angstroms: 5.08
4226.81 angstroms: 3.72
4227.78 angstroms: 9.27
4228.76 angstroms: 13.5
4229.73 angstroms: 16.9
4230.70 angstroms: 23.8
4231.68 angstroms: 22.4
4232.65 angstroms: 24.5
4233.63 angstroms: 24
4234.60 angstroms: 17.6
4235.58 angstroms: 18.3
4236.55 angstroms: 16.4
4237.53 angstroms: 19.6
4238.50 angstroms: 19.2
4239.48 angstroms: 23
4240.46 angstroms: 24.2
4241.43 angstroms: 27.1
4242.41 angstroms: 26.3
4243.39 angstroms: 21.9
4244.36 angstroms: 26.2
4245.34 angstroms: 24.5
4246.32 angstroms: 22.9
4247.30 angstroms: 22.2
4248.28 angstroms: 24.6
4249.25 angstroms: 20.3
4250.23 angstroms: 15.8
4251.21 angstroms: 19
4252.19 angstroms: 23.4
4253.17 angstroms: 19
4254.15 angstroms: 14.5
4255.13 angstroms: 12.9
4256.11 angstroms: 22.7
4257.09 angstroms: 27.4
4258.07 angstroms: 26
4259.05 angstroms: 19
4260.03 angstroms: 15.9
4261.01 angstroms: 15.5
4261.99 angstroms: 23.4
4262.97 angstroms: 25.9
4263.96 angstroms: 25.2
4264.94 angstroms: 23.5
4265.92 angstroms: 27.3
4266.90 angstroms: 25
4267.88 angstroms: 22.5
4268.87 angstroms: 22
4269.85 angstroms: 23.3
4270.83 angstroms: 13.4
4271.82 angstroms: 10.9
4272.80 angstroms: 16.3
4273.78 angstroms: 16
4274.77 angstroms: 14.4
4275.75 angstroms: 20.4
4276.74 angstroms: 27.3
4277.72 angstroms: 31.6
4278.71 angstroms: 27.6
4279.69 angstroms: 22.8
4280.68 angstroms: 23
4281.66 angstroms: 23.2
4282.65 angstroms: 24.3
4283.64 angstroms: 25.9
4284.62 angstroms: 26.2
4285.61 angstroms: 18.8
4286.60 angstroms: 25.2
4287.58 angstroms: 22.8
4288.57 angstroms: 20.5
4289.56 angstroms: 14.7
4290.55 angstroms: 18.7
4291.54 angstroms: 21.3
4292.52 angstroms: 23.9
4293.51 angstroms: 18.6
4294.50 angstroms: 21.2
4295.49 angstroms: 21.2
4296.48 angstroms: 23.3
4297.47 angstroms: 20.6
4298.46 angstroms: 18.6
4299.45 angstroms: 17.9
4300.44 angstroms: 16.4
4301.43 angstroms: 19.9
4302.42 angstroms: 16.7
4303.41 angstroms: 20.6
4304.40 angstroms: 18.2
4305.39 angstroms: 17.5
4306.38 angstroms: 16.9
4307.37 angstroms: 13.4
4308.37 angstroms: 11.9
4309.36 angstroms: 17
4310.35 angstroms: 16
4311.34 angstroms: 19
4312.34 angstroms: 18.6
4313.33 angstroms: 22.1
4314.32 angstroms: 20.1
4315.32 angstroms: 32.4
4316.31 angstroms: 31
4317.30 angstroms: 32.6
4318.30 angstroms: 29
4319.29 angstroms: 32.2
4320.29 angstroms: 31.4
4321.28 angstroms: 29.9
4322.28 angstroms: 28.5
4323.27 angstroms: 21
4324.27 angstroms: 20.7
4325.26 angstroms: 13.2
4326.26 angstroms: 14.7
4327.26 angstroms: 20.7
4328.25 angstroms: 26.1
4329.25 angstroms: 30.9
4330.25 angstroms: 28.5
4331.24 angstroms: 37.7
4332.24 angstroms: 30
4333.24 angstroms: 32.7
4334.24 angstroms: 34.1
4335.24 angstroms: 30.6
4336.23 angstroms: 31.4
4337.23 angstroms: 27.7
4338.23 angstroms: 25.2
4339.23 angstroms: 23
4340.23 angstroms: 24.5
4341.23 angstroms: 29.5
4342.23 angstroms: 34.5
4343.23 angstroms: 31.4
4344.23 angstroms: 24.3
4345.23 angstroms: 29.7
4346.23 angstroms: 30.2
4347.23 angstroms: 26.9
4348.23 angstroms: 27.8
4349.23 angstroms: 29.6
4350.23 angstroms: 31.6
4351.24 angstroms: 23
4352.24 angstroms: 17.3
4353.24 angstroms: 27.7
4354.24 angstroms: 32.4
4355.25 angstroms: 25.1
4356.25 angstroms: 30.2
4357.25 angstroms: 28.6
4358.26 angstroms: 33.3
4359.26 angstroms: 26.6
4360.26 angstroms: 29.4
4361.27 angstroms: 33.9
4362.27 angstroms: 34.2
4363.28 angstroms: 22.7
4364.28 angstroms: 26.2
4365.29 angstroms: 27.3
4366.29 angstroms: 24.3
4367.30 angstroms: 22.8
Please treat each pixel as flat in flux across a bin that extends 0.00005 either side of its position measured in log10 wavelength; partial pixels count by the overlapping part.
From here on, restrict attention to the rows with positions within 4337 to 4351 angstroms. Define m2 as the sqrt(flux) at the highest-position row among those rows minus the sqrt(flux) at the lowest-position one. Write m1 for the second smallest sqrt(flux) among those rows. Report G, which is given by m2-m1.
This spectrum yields -4.6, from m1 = 4.9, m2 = 0.4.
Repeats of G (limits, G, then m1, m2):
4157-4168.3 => -4.6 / 4.7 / 0.0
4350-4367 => -5.5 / 4.8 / -0.7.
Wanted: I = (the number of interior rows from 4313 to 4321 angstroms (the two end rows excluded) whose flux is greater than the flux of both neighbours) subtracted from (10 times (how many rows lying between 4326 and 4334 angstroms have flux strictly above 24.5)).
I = 57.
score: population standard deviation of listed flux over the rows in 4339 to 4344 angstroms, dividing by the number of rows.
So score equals 4.3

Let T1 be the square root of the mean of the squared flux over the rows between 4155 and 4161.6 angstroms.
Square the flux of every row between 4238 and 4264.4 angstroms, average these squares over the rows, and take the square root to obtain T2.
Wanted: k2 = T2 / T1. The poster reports 0.9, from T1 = 24.7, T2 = 22.2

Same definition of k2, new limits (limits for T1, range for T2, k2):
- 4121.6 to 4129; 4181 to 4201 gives 0.9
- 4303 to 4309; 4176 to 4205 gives 1.4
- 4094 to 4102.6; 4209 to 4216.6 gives 1.1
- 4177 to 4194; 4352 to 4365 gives 1.2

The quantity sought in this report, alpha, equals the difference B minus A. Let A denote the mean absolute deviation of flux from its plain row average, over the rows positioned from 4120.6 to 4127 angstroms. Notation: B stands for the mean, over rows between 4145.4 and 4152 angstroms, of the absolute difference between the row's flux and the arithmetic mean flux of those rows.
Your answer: 2.1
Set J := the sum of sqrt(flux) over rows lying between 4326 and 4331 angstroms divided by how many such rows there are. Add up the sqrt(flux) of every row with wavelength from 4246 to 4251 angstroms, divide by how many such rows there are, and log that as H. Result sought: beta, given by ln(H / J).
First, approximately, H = 4.6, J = 4.9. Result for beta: -0.06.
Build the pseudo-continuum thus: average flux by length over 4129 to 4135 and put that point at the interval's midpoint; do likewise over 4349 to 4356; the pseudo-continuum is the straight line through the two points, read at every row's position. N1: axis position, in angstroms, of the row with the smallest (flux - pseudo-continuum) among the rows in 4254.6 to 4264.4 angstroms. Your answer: 4255.13 angstroms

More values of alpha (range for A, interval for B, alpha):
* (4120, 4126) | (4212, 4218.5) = 0.2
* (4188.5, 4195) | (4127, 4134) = -1.0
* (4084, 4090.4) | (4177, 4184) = -1.2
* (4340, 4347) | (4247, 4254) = -0.3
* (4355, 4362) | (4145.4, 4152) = 0.8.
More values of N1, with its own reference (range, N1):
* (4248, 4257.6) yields 4255.13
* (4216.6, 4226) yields 4225.84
